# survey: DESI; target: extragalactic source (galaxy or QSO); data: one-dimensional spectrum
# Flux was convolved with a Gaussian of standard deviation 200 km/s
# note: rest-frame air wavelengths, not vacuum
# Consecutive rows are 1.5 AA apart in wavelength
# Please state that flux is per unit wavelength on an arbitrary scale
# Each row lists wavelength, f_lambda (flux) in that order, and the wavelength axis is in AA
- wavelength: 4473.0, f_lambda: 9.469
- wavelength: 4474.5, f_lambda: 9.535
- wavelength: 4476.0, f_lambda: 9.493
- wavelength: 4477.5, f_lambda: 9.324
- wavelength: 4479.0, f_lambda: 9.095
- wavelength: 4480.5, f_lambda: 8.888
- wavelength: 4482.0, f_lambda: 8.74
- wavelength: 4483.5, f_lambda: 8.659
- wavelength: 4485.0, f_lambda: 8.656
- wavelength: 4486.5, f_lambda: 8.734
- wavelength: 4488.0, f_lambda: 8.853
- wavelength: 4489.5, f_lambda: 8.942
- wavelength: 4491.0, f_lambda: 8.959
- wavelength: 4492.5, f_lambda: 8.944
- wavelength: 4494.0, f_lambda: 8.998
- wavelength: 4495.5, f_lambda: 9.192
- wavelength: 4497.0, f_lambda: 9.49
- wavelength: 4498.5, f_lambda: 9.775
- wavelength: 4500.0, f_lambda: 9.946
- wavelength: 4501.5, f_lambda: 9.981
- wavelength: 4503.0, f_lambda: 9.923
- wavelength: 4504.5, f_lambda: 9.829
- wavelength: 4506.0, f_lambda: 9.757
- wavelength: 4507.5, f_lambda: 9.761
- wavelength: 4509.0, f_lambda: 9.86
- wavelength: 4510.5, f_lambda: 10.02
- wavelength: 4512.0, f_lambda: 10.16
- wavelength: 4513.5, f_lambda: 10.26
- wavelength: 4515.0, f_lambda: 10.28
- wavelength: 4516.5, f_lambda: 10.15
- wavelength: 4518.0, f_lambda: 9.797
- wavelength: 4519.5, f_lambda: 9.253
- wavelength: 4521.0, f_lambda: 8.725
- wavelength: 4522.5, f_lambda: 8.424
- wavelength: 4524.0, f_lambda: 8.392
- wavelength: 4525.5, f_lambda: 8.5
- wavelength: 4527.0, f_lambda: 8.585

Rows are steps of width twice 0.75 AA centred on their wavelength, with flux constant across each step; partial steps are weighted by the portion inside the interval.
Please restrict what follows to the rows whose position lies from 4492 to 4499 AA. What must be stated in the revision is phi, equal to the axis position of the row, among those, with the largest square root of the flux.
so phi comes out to 4498.5 AA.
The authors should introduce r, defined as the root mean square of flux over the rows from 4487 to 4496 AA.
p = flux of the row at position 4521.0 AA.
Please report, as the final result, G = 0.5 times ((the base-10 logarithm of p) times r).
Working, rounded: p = 8.725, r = 9.0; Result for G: 4.22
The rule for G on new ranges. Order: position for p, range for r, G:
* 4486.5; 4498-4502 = 4.66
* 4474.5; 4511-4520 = 4.89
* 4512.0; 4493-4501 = 4.78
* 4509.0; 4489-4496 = 4.48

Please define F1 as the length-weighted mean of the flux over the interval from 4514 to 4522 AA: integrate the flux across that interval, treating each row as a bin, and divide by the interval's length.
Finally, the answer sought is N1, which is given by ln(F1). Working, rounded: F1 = 9.6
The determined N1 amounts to 2.26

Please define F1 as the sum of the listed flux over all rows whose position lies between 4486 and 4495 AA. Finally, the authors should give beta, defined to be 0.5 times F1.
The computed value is 26.7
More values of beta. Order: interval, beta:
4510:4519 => 30.3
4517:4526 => 26.5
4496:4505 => 29.5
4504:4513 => 29.7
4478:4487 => 26.4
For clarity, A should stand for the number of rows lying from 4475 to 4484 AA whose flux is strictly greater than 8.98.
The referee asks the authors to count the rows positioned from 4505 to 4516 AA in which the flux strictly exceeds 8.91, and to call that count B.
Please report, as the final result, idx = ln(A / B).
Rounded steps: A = 3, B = 7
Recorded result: -0.8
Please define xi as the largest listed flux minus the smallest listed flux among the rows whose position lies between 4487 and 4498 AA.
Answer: 0.6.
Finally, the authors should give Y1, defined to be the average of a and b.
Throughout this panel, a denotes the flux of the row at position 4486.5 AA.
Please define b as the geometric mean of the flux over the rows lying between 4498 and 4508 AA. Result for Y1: 9.3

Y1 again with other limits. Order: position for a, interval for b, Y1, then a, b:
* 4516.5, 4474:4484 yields 9.6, 10.15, 9.10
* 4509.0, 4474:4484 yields 9.5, 9.86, 9.10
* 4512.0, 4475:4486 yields 9.6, 10.16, 8.97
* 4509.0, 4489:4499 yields 9.5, 9.86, 9.18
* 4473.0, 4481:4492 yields 9.1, 9.469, 8.79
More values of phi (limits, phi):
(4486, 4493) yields 4491.0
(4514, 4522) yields 4515.0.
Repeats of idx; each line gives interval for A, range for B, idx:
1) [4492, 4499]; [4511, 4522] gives -0.4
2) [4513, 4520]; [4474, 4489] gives 0.2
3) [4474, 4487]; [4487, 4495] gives 0.0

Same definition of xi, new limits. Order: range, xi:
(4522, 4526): 0.1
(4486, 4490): 0.2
